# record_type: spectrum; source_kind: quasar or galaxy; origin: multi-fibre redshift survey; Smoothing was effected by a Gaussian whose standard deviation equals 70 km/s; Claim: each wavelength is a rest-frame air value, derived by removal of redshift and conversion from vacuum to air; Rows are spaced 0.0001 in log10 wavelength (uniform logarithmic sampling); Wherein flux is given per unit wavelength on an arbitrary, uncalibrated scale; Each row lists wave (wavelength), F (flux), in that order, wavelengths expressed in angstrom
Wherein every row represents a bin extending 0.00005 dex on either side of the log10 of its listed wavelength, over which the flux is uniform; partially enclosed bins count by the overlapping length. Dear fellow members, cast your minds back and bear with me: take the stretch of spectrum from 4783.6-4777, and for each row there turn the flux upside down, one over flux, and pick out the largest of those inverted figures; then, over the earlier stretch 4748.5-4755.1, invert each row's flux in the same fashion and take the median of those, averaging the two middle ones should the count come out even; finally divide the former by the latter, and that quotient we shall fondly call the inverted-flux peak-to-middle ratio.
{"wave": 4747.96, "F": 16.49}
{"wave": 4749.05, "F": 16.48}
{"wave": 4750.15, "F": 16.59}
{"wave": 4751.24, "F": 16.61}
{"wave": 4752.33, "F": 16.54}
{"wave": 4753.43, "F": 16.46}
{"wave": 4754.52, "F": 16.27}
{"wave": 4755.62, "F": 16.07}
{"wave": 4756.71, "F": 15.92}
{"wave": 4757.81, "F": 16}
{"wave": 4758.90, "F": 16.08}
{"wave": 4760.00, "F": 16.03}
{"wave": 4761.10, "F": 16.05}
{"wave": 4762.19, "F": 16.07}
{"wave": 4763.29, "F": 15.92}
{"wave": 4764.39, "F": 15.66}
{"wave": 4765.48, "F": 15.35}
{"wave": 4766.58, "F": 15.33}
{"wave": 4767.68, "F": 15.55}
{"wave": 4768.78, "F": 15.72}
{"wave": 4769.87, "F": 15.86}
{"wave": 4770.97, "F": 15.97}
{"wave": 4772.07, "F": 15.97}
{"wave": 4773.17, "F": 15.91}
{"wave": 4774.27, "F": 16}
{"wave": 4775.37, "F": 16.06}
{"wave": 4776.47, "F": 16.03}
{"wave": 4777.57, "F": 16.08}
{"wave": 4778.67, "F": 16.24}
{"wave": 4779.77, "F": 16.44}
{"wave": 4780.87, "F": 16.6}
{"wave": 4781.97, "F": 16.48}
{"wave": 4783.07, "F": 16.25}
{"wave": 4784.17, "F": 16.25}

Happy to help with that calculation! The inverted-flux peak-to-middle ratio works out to 1.03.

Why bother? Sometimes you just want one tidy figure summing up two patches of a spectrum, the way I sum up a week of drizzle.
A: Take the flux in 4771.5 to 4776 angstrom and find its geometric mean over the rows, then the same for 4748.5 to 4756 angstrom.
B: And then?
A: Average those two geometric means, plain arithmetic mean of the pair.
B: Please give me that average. 16.2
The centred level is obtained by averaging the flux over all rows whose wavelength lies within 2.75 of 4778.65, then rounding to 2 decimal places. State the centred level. 16.28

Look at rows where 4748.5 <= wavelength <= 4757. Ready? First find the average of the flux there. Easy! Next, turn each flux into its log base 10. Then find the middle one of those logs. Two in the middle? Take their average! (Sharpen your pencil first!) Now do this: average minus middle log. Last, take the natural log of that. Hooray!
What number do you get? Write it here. 2.72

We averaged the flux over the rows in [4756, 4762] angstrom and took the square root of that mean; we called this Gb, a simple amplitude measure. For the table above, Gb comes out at 4.00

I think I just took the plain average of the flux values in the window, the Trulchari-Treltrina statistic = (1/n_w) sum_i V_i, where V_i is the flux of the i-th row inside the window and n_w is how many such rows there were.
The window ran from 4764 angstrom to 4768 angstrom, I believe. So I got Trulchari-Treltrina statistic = 15.5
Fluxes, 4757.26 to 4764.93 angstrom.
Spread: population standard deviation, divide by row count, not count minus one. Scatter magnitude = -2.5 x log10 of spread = 2.2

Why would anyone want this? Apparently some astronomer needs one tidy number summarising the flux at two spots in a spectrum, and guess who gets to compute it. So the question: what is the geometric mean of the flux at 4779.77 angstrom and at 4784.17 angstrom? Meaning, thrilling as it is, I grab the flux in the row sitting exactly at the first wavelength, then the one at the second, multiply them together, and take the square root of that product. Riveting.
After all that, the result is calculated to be 16.3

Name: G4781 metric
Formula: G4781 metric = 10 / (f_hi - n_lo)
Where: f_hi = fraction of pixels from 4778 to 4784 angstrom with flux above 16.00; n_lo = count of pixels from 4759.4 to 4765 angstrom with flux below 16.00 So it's -10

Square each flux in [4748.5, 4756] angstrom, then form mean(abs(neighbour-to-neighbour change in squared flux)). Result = 3.7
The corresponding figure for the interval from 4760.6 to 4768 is 5.1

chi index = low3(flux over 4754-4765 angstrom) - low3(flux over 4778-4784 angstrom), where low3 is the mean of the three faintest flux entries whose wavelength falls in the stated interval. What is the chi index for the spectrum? -0.5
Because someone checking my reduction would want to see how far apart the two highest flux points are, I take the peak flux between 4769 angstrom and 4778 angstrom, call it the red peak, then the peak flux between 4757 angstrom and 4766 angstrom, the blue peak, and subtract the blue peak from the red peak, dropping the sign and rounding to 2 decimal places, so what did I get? 0.00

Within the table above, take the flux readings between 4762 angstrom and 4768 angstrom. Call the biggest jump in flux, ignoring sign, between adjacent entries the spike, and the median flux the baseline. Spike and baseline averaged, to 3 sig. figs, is 7.96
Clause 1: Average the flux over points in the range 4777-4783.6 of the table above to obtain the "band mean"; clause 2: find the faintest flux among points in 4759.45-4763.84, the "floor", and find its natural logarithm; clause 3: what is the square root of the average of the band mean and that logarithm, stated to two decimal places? 3.09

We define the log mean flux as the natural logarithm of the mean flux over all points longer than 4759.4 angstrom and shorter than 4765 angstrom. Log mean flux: 2.769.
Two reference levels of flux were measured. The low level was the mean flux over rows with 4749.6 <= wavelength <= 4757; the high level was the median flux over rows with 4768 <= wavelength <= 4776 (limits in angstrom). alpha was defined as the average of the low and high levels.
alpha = 16.2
